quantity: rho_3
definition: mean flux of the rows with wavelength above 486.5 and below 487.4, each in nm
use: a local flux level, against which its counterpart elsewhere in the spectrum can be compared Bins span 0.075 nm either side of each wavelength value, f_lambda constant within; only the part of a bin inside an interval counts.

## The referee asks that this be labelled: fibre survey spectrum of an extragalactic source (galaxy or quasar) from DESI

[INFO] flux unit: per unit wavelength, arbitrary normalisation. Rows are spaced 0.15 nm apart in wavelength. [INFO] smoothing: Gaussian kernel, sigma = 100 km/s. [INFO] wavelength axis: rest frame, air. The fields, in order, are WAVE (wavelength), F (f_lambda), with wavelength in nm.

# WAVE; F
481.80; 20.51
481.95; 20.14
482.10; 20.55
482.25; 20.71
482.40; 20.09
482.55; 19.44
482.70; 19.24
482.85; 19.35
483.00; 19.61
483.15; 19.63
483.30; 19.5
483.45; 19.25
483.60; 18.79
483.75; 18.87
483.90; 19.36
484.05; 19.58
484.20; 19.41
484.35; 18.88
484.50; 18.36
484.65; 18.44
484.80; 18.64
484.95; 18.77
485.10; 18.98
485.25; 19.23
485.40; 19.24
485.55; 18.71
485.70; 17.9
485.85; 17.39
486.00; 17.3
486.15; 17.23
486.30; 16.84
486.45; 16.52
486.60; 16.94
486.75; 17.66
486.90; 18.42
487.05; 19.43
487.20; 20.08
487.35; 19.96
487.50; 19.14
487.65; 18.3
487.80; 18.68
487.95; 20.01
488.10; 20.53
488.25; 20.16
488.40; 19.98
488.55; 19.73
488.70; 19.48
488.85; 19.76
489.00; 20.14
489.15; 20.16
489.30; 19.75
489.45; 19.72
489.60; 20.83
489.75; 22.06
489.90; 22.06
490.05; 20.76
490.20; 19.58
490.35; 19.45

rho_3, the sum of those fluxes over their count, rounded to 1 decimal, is 18.7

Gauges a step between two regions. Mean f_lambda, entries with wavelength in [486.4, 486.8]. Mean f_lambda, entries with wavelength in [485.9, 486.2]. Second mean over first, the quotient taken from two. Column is 0.99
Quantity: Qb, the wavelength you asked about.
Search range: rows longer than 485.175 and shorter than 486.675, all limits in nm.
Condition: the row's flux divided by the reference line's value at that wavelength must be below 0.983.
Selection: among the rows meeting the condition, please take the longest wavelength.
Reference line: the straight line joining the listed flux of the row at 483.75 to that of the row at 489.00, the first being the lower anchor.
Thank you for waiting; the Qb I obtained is 486.60 nm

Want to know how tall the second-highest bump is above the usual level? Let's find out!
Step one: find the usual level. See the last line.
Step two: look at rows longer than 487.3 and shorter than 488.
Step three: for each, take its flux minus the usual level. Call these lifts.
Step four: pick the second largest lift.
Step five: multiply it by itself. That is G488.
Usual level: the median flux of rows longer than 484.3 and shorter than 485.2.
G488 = 1.6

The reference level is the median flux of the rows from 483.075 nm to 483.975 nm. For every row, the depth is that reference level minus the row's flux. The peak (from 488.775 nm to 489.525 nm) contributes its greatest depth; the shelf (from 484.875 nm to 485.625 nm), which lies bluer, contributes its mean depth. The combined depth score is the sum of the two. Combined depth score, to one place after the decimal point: -0.1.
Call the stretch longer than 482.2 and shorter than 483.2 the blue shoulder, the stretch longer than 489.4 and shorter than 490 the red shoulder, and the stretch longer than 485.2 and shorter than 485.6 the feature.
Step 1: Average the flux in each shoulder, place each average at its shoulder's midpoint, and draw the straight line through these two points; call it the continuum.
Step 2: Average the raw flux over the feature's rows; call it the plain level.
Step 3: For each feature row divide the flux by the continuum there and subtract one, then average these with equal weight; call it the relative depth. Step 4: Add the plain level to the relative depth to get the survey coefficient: 19.0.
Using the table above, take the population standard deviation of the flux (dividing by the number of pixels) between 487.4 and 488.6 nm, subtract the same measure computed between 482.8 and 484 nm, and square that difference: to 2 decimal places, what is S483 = 0.19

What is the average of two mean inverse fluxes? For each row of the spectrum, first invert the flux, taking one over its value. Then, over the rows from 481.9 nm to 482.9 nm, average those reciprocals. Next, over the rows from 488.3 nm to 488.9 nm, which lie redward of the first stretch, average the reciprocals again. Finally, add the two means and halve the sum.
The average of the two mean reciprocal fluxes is 0.0504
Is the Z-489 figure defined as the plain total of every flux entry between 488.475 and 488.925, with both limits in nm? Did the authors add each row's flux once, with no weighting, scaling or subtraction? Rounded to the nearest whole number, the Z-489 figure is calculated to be 59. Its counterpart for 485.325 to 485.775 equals 56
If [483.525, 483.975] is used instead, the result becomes 57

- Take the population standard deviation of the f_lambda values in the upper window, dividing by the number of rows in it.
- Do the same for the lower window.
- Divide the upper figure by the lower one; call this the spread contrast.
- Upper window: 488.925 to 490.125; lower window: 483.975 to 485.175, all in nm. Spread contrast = 2.2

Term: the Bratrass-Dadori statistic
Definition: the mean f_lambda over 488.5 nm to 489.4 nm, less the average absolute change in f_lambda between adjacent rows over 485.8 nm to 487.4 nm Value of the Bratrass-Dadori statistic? 19.4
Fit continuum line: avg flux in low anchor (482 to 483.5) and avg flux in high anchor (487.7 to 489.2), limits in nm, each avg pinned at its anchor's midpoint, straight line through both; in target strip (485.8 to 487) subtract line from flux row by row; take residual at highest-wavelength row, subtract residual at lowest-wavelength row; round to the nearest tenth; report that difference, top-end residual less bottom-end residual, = 1.0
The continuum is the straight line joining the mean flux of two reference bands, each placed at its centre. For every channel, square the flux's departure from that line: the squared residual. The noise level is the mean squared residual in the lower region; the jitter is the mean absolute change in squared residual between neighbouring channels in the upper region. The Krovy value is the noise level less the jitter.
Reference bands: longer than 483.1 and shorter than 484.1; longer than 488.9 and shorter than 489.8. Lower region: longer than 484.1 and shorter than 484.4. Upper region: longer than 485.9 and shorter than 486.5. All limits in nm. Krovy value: -1.5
